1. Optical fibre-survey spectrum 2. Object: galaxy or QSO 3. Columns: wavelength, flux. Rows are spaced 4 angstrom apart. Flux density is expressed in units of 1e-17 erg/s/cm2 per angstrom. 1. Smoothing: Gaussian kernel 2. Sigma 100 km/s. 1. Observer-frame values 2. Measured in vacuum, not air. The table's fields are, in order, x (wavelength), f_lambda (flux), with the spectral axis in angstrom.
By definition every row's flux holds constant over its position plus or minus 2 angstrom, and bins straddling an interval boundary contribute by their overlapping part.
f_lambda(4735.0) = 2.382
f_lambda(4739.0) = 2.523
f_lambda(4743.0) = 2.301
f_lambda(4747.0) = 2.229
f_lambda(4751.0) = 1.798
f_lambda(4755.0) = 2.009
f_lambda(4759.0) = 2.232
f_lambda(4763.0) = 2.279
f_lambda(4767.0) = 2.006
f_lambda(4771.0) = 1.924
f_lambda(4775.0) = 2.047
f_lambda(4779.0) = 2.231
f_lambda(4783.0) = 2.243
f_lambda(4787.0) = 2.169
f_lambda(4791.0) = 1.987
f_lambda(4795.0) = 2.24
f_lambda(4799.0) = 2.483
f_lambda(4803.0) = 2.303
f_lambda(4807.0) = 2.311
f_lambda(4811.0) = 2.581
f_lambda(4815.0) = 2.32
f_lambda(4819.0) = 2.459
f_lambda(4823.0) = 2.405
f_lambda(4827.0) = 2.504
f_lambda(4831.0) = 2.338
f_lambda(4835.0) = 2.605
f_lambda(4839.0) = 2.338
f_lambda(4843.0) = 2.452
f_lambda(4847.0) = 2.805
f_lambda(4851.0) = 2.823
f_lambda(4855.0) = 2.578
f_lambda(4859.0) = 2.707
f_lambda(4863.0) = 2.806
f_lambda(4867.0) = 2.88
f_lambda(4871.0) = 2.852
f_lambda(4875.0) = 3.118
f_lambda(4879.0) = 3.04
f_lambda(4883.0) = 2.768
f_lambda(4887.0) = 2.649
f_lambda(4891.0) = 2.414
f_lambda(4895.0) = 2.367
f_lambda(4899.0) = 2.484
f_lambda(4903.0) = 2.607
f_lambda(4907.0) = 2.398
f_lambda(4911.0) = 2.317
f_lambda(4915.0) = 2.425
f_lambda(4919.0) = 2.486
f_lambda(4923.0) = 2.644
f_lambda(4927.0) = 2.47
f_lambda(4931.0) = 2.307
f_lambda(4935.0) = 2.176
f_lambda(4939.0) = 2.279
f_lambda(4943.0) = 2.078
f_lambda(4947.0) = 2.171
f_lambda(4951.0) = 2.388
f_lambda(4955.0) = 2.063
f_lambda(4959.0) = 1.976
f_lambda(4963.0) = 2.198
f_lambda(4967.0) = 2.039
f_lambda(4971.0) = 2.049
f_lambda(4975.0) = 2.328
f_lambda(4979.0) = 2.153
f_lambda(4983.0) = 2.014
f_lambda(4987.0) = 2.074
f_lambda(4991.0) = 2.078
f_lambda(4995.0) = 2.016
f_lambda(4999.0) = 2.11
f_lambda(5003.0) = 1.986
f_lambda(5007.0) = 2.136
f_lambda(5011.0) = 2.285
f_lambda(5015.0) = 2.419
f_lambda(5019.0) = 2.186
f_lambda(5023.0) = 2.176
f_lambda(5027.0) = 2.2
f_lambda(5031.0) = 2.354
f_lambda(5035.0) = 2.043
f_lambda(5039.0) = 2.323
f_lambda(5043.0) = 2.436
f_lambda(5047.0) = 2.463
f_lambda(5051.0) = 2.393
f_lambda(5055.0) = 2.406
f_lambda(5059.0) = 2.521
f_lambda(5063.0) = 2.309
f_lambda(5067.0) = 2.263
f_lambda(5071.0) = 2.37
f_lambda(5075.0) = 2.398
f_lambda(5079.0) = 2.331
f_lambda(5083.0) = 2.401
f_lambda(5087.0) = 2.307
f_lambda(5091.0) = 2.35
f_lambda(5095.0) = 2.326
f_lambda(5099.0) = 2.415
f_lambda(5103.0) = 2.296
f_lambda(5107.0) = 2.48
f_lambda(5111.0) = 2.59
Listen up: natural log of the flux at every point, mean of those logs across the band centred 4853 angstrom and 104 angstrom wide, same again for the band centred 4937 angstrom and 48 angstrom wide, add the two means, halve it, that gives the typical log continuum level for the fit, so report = 0.89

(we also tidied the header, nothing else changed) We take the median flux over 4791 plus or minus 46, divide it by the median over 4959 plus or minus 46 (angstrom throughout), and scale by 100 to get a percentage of 104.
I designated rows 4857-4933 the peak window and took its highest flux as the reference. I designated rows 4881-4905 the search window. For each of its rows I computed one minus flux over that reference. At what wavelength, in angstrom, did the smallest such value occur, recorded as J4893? 4883.0 angstrom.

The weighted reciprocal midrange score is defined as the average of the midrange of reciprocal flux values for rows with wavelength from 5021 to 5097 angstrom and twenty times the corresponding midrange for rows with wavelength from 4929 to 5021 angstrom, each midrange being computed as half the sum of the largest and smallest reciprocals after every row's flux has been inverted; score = 4.82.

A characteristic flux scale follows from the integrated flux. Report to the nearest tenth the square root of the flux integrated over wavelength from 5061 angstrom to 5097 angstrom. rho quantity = 9.2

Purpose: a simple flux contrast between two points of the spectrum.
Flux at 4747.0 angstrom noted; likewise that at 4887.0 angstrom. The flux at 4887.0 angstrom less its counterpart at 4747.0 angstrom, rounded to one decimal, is 0.4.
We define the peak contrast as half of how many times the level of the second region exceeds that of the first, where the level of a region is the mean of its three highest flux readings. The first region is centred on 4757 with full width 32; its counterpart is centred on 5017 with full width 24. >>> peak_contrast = 0.51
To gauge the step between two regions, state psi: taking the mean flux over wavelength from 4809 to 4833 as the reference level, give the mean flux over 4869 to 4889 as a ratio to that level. 1.19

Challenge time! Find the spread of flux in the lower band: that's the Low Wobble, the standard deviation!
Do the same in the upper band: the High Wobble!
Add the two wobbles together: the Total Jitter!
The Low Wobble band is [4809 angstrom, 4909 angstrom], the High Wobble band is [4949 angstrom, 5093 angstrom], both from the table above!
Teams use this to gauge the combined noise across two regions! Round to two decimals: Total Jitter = 0.38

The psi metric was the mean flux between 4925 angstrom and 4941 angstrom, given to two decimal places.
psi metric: 2.31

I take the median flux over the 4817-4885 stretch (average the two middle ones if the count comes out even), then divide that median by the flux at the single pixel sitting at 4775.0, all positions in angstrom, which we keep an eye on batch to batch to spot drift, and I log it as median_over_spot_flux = 1.32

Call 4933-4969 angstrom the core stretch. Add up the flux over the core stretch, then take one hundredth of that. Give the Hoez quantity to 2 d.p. 0.19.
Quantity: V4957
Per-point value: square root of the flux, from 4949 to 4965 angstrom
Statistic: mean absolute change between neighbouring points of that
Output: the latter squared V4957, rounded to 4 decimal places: 0.0052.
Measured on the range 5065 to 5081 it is 0.0005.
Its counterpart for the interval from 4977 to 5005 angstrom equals 0.0008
